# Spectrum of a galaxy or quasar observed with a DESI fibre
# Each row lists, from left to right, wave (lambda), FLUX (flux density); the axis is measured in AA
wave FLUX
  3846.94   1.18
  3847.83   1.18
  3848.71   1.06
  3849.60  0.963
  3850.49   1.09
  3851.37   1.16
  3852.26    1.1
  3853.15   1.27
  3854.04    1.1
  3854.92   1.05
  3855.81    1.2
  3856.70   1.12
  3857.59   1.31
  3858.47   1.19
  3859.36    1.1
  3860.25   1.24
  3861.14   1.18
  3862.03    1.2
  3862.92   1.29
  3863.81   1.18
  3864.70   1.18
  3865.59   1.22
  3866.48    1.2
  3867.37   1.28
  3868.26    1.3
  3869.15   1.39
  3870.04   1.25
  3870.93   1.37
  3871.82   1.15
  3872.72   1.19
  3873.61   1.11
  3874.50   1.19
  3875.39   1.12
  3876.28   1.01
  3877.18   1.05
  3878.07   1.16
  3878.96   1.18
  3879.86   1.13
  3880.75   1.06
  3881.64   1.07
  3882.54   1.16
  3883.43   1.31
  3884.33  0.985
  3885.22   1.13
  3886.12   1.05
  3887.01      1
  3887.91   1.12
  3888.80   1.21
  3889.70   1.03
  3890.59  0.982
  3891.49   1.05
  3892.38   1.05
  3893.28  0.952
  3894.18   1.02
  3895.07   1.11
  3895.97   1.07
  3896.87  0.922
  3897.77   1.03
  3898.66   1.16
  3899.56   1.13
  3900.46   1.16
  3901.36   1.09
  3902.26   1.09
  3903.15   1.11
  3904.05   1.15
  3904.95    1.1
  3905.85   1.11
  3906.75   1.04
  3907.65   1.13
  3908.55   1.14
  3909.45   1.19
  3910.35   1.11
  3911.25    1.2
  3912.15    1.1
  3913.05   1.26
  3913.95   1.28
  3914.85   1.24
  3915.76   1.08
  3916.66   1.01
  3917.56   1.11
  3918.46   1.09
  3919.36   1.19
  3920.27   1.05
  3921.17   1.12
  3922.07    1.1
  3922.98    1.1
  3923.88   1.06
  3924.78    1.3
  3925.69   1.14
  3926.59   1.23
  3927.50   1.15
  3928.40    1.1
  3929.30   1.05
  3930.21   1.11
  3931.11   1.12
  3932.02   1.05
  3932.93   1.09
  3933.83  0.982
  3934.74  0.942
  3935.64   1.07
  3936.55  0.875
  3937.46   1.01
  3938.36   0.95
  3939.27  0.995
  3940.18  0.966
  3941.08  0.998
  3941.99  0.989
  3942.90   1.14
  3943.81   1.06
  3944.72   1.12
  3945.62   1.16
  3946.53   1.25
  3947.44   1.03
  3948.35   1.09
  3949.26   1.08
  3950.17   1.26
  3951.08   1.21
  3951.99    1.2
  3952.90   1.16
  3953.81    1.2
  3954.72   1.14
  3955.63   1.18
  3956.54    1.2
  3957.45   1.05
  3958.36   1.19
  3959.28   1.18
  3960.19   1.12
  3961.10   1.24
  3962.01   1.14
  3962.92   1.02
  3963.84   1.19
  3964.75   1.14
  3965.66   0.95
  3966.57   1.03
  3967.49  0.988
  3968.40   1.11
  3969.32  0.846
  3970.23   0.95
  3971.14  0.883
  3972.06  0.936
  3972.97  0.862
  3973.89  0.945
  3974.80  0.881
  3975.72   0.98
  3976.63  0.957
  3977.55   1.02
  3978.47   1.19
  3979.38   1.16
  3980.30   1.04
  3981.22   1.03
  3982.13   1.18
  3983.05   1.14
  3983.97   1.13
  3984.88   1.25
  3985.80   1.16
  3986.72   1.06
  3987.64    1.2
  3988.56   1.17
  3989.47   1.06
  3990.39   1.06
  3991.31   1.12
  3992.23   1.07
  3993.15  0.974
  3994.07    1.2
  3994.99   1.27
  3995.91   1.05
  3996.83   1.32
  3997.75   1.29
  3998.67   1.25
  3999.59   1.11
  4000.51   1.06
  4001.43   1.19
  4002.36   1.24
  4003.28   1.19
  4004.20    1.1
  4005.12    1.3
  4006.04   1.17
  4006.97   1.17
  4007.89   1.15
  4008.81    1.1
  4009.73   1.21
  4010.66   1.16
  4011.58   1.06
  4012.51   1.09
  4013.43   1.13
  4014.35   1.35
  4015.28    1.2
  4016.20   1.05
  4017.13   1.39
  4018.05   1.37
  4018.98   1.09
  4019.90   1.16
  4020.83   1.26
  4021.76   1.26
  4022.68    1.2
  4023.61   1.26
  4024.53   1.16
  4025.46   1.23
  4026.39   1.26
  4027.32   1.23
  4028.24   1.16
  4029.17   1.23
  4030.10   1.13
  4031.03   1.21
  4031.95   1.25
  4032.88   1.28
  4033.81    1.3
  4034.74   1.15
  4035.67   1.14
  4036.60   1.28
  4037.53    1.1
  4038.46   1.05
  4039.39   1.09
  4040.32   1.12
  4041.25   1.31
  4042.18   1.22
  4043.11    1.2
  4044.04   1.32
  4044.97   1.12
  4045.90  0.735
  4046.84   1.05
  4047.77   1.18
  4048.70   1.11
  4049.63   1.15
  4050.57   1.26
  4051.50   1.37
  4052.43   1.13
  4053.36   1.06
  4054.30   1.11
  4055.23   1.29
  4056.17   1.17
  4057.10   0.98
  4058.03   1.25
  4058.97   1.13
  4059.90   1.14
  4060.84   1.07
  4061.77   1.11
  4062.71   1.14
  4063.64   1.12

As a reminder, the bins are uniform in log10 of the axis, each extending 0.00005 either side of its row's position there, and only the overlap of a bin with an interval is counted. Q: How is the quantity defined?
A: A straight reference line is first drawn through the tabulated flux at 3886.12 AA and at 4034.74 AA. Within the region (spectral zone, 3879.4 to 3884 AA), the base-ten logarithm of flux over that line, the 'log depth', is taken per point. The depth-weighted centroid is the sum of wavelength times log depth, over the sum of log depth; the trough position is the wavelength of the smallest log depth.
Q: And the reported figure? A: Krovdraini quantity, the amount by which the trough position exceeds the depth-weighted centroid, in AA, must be -1.7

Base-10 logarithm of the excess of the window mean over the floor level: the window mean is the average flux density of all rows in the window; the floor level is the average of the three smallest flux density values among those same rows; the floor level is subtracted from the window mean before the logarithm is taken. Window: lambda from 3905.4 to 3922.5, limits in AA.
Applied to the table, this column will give -1.0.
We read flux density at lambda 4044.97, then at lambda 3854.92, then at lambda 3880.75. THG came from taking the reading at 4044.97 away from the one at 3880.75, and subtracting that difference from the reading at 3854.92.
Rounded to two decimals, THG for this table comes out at 1.11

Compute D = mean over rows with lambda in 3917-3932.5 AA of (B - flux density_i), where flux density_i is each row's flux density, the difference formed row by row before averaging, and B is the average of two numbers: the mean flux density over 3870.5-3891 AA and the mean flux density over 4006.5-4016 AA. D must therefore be 0.02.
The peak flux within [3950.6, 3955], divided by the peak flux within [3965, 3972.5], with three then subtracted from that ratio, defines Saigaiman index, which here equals -1.91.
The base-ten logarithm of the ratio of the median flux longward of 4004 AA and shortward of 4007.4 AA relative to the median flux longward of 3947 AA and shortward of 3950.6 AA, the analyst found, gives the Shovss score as 0.03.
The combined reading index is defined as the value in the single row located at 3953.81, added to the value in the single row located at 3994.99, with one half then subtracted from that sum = 1.97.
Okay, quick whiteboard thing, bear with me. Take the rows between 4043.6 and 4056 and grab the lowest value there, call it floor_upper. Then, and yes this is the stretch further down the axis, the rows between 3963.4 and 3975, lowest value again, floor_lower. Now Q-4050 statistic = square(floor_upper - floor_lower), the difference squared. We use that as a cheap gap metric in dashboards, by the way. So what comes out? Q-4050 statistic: 0.012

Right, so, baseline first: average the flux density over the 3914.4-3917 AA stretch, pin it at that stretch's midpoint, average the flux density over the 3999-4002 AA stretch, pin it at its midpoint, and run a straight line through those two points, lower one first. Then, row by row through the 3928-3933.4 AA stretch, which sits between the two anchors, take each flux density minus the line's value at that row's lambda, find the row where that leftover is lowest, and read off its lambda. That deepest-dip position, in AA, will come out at 3932.02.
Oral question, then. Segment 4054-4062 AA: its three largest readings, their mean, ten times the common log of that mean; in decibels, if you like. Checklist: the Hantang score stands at 0.92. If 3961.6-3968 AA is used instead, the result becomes 0.63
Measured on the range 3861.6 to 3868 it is 1.02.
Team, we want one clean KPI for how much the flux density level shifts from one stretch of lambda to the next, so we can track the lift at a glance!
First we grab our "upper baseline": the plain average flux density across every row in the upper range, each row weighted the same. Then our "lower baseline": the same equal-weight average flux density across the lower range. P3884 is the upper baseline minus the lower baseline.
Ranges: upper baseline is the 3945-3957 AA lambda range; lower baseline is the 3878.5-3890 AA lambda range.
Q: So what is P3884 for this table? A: 0.06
